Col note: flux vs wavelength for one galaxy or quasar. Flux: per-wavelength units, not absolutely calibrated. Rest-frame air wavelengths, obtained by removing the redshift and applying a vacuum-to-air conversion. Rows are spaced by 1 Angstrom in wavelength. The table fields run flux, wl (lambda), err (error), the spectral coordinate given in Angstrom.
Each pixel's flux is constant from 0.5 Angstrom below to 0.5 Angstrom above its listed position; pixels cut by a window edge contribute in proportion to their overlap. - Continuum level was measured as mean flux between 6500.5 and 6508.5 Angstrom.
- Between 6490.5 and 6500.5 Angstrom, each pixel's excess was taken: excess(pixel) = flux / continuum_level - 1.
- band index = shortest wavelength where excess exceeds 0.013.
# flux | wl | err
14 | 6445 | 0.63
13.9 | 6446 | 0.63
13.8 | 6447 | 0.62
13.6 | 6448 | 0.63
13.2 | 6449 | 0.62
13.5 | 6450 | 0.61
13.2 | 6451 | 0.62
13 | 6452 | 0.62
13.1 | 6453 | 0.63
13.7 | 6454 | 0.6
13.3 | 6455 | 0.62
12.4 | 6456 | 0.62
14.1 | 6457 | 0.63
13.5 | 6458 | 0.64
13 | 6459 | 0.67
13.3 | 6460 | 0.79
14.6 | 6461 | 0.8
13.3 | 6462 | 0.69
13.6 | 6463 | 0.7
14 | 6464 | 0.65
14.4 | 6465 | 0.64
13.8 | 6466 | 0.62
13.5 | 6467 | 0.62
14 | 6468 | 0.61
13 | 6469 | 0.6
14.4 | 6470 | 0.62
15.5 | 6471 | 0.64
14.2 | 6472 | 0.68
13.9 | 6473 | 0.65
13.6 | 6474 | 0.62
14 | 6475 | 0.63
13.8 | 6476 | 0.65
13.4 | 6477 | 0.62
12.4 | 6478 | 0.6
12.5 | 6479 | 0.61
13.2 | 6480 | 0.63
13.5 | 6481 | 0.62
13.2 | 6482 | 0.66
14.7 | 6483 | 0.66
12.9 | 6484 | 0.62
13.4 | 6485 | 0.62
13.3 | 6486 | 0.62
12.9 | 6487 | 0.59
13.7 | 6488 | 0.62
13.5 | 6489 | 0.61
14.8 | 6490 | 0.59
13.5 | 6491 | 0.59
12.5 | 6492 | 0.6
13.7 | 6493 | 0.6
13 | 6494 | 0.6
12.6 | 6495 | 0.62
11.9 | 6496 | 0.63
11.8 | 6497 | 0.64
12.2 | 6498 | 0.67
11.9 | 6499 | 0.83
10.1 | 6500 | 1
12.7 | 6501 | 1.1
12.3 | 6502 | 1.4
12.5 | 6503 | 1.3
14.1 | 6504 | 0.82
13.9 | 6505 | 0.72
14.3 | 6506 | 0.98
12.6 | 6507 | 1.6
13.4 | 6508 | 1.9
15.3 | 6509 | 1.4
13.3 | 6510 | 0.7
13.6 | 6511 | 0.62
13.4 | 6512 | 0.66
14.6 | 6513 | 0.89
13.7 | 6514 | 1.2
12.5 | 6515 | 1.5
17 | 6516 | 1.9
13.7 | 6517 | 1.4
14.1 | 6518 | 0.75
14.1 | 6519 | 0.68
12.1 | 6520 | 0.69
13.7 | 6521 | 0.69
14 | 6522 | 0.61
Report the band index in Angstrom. 6491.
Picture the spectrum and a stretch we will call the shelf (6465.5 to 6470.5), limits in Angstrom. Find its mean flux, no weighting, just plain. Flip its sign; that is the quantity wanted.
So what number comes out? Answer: -13.7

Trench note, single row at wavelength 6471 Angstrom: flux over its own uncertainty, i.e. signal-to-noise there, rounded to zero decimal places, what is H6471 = 24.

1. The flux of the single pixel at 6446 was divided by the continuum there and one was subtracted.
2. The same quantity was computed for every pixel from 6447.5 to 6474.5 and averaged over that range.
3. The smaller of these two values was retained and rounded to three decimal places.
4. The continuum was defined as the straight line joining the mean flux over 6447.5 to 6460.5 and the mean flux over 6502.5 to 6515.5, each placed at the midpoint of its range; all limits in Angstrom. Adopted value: 0.023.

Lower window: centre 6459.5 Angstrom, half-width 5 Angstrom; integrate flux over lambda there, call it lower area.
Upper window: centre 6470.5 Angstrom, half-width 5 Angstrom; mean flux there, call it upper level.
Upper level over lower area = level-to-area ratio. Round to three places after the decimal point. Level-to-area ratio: 0.104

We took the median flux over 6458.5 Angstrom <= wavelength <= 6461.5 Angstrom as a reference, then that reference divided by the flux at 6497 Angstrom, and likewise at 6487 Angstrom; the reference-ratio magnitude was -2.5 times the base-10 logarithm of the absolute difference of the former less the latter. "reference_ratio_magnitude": 2.54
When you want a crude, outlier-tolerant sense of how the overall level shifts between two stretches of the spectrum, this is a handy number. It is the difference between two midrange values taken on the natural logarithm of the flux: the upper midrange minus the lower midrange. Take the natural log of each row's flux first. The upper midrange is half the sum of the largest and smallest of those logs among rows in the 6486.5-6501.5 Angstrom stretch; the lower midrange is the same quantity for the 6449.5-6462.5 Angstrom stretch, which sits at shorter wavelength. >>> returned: -0.10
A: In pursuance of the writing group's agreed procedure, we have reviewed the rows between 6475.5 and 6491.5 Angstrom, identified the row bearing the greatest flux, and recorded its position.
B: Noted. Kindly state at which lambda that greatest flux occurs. 6490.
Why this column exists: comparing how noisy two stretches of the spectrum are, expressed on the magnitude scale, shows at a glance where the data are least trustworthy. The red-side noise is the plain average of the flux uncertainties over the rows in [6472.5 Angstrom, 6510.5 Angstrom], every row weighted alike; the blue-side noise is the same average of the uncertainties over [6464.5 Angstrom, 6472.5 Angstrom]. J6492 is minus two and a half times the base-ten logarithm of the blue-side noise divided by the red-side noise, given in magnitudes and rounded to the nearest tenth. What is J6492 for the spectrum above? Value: 0.2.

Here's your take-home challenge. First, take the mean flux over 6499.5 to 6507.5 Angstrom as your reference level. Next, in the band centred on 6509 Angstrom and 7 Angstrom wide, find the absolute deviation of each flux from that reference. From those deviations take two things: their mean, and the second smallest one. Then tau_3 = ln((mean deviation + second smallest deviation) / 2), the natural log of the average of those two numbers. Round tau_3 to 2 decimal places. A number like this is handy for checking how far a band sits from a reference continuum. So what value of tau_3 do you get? -0.33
